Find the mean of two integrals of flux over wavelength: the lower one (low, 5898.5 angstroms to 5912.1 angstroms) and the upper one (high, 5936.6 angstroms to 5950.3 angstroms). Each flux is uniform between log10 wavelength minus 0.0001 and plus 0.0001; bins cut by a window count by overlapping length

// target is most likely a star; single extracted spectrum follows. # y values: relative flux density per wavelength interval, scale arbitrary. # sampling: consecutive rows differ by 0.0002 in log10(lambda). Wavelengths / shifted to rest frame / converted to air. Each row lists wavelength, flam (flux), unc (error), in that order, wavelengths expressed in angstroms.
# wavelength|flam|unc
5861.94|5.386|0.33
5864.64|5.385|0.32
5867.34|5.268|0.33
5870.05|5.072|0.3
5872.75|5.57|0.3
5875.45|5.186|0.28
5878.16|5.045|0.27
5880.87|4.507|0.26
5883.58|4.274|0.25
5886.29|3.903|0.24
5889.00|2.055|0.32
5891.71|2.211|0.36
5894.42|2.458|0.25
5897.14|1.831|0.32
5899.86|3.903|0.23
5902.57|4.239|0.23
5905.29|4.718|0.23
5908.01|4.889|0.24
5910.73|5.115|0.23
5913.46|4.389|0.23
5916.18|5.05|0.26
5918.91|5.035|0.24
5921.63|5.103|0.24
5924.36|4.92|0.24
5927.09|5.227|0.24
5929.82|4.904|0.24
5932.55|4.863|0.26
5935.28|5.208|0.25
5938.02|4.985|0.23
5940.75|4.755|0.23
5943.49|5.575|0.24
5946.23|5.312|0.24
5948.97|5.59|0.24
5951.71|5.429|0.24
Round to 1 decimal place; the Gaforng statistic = 67.0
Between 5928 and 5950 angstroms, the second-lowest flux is 4.863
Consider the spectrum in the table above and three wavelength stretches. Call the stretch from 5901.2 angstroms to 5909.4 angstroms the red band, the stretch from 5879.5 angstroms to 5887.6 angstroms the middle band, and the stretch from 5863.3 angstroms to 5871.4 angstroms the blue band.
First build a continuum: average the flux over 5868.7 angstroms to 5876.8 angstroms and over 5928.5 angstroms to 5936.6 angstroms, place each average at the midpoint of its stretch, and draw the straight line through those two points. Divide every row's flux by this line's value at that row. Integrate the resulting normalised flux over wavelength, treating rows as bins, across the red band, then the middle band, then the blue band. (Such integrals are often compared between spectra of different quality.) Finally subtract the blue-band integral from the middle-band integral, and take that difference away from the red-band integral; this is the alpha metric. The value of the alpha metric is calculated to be 8.8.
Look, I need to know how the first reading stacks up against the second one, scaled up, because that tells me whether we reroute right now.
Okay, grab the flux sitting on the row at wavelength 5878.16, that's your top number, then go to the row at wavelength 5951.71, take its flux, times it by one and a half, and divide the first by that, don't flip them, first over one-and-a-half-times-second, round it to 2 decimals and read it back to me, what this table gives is 0.62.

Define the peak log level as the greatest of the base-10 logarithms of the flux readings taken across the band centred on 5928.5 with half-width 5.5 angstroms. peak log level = 0.72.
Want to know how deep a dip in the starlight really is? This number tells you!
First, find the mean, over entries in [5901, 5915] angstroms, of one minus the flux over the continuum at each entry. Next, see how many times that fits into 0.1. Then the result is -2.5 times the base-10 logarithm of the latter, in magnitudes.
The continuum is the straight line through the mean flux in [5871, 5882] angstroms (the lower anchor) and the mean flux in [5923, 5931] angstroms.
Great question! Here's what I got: -0.3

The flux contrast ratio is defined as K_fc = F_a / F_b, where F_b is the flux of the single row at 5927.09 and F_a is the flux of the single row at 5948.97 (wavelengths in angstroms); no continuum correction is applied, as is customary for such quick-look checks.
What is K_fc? 1.07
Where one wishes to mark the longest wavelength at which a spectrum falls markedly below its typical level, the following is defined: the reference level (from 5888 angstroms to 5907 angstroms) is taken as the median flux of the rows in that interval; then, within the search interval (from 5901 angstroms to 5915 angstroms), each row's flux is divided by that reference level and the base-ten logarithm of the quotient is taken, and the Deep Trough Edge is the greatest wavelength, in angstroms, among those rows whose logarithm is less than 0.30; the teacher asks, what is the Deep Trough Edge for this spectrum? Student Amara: 5913.46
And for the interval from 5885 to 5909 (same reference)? 5908.01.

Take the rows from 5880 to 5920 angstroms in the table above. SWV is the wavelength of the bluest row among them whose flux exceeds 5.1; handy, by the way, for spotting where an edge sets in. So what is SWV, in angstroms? 5910.73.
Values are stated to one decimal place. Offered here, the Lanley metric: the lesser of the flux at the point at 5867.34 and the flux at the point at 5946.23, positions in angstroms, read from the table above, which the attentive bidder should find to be 5.3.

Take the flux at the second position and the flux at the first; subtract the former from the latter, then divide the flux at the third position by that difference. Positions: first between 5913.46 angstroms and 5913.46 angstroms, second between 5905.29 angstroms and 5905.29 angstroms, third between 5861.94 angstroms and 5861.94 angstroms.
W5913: -16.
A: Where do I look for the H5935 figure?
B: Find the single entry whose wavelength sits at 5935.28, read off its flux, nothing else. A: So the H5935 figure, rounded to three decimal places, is 5.208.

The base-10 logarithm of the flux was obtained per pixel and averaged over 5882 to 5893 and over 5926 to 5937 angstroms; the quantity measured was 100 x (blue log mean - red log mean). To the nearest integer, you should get -23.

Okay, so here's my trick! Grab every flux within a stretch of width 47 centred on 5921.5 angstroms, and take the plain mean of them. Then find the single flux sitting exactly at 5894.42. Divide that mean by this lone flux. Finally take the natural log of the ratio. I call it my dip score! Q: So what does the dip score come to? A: 0.68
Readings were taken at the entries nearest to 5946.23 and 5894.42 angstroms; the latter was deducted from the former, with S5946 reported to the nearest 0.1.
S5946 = 2.9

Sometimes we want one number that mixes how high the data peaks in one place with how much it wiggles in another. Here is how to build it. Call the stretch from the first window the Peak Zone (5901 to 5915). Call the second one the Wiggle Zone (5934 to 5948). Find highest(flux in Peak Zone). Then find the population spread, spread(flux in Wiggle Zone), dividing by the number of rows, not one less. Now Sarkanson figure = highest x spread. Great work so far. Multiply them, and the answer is 1.4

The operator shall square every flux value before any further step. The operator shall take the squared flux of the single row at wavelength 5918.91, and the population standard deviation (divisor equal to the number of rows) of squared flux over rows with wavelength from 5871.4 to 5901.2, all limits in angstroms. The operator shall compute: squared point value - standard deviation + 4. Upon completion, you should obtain 19.9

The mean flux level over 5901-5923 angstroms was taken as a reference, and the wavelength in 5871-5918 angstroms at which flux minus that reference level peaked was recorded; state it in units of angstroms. 5872.75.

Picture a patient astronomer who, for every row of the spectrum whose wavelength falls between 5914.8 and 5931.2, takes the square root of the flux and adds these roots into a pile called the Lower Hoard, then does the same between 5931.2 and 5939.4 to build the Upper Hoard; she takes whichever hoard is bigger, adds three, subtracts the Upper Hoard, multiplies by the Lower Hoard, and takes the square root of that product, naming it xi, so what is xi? 11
